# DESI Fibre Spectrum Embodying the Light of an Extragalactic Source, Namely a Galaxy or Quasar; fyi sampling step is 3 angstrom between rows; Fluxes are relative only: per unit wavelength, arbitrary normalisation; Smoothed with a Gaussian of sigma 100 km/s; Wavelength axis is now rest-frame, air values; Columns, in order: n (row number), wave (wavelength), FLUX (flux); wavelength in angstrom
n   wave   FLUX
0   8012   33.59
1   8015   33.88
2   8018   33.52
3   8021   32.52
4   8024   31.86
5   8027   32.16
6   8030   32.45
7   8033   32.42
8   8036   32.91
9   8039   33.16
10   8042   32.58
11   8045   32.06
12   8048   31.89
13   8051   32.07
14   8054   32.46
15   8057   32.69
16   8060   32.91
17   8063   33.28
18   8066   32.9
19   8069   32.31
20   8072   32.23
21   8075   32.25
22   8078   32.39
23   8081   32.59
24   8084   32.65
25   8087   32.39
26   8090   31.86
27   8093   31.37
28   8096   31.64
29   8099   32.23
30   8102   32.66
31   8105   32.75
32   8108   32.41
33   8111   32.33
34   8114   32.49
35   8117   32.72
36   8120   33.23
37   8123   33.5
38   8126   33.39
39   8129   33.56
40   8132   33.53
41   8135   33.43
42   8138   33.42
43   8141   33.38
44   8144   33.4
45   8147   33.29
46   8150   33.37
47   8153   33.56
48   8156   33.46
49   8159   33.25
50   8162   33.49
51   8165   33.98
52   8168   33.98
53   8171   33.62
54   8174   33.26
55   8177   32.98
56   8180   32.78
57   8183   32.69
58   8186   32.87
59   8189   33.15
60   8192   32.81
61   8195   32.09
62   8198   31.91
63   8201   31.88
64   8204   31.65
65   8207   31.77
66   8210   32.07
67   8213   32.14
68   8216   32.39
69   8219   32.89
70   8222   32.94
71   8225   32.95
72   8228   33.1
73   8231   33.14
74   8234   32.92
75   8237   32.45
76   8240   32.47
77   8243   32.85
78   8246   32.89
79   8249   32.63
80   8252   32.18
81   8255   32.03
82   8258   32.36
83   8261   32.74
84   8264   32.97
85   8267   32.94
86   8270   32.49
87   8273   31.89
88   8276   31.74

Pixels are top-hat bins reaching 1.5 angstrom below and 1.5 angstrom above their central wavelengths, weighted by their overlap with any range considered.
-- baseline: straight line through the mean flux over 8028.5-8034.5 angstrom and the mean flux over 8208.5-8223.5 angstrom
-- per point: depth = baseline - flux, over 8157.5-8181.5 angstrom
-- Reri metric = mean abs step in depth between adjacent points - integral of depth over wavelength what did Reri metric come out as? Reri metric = 23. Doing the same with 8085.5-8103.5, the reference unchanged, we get -7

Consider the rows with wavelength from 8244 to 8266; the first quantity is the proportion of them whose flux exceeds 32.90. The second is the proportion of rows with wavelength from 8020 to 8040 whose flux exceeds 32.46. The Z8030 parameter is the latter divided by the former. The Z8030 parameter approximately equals 3.0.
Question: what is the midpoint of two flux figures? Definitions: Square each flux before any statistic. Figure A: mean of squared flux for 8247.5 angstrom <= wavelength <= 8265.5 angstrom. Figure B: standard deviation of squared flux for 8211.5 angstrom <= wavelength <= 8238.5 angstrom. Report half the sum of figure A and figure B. 539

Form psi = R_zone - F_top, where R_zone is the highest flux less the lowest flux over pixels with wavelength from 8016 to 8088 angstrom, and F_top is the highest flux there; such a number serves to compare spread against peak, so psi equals -31.9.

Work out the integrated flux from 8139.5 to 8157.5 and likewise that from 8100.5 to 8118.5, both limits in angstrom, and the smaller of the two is 586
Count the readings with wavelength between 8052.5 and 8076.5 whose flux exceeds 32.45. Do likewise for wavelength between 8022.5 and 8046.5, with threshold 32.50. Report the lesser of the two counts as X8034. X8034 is 3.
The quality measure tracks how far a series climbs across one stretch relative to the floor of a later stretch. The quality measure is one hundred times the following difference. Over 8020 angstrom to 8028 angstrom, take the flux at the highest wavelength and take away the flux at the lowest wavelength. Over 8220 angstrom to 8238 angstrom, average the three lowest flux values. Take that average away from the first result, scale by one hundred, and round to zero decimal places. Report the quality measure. -3313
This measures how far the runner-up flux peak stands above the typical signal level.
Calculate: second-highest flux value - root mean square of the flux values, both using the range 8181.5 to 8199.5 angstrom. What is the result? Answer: 0.28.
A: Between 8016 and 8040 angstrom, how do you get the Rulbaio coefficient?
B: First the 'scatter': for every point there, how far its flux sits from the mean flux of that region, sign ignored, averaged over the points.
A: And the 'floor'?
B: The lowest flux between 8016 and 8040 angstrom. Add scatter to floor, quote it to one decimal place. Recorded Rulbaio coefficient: 32.3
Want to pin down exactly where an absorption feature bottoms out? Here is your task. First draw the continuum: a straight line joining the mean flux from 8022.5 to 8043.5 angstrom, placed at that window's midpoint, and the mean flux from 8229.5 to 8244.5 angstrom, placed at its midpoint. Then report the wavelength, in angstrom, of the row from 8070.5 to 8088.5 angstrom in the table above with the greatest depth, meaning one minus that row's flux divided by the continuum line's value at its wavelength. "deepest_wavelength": 8072 angstrom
